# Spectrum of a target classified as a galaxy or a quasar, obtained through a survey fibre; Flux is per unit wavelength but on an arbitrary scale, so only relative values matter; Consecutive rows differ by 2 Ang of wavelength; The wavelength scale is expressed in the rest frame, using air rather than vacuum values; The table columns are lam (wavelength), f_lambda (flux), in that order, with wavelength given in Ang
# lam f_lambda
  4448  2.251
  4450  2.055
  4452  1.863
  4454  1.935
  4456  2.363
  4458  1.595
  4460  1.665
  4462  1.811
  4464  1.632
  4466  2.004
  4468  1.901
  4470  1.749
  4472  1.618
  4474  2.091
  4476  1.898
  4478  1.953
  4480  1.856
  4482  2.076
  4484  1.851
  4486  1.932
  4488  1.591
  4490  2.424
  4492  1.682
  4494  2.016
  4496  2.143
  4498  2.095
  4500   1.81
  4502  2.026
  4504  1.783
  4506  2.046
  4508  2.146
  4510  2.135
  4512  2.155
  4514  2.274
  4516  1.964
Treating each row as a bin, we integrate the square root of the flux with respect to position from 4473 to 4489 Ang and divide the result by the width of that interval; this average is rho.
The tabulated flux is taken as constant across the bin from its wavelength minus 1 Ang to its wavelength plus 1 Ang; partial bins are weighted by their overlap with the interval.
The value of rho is 1.38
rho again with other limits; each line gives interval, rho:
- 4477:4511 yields 1.40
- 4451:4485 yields 1.37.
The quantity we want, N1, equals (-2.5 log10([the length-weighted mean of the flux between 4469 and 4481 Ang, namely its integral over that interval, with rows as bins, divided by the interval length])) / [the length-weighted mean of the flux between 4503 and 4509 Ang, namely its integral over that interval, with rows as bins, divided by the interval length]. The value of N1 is -0.339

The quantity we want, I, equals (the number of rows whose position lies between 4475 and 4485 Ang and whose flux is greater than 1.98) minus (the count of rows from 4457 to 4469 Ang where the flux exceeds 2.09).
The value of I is 1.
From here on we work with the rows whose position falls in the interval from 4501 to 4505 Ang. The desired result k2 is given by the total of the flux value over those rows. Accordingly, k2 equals 3.81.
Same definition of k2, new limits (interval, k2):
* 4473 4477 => 3.99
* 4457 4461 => 3.26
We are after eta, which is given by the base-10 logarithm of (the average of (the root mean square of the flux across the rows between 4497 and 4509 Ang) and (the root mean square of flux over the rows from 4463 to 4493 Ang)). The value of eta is 0.288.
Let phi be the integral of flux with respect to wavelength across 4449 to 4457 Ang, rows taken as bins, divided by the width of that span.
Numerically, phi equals 2.05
